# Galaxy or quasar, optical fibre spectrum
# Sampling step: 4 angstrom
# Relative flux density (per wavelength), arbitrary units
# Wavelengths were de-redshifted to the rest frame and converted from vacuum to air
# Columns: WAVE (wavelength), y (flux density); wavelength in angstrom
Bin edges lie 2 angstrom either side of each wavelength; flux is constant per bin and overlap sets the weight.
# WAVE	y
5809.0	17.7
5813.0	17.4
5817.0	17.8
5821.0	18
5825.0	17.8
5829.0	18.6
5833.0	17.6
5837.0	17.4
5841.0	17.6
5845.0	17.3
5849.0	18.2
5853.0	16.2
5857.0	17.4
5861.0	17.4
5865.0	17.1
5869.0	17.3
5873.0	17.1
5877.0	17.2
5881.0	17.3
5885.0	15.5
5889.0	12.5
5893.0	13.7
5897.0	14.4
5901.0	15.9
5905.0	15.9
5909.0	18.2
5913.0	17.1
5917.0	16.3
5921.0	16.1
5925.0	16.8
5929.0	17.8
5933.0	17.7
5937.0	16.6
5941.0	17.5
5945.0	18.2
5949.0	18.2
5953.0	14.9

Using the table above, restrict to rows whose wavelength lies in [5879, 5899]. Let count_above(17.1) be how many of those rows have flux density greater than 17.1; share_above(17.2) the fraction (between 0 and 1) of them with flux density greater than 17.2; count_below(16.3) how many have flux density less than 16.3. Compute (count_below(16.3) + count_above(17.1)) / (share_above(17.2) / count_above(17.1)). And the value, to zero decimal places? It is 25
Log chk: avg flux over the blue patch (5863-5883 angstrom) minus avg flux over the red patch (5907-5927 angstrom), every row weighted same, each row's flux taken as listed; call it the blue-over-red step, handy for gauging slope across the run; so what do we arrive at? 0.3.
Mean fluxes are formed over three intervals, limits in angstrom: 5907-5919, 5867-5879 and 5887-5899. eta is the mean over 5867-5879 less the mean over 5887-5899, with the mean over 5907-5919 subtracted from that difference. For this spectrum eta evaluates -13.5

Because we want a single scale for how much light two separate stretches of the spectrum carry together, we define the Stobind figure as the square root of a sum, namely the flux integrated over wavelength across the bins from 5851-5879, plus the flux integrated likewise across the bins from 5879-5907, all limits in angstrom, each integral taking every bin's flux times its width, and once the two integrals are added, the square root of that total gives 30.0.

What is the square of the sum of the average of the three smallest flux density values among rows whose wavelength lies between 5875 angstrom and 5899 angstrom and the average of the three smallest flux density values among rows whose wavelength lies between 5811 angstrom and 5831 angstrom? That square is 973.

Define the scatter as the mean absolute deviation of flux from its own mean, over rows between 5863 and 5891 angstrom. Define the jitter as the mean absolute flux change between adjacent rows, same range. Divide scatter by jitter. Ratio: 1.5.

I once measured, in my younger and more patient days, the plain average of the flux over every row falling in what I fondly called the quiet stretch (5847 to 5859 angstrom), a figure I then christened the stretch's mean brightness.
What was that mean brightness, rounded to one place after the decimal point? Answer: 17.3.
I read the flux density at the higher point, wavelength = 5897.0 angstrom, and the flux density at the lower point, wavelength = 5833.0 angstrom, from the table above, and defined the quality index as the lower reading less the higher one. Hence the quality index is 3.2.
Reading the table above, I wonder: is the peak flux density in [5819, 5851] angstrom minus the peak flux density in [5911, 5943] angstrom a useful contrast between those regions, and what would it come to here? 0.8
